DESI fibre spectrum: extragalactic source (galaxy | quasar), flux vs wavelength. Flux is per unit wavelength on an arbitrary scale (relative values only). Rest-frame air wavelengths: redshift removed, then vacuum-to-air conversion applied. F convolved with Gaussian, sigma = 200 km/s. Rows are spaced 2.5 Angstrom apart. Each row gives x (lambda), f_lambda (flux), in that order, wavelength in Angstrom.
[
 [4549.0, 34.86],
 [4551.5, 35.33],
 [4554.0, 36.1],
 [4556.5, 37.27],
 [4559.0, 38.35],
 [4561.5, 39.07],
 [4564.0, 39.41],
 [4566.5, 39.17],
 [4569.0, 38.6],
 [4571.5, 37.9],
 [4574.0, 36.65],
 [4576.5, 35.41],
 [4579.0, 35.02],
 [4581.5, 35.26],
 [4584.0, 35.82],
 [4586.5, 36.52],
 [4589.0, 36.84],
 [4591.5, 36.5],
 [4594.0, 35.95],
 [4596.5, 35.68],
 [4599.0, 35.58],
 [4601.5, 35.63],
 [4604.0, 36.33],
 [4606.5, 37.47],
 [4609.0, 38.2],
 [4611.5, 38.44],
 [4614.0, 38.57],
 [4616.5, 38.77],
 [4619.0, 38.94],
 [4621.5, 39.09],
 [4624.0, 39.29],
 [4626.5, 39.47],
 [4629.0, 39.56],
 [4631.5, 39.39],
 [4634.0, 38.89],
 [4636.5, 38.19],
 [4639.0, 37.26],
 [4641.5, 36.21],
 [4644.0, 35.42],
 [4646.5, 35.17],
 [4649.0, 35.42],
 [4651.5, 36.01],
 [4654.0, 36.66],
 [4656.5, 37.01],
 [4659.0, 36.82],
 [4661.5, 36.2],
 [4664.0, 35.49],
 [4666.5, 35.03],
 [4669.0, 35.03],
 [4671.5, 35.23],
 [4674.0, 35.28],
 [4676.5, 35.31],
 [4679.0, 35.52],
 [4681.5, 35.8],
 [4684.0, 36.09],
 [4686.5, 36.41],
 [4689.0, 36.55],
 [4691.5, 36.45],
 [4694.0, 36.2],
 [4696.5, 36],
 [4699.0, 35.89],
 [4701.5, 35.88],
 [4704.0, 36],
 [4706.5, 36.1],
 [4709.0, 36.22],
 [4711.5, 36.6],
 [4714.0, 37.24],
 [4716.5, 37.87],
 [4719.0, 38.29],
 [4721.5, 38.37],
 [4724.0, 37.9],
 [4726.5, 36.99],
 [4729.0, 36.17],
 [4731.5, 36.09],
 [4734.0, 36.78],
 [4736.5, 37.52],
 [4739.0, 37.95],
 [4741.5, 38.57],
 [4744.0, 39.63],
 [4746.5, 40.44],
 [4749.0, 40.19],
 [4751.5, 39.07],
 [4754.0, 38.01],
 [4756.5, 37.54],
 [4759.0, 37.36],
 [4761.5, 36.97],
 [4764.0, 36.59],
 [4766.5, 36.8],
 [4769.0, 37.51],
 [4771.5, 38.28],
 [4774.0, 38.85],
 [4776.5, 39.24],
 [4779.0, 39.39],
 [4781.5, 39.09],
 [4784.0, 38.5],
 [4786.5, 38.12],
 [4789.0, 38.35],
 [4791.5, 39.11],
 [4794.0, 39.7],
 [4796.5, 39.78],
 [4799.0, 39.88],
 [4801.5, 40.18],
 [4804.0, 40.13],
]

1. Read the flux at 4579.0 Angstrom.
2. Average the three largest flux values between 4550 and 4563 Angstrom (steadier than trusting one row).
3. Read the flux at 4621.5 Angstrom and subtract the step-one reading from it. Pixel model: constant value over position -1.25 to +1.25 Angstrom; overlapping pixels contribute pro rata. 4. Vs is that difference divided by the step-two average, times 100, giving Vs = 11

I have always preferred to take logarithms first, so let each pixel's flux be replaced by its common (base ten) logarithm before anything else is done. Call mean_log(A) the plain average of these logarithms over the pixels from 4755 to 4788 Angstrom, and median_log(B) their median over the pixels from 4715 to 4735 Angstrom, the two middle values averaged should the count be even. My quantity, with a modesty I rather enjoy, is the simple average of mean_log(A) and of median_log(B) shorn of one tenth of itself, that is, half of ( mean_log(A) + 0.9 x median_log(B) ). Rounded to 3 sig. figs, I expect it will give 1.50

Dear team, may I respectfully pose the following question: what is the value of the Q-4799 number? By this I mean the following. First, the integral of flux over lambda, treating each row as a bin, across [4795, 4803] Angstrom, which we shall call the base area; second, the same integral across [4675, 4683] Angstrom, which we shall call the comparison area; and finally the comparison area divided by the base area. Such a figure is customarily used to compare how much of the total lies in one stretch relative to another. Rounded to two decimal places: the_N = 0.89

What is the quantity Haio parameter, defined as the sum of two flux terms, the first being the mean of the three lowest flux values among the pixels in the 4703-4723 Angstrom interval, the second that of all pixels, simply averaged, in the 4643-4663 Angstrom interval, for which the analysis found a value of 72.2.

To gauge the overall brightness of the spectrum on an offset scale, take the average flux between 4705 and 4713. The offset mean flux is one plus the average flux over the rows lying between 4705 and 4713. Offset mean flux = 37.3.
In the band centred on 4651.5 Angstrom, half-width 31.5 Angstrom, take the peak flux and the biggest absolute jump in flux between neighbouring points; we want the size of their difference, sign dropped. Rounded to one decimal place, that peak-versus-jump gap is 38.5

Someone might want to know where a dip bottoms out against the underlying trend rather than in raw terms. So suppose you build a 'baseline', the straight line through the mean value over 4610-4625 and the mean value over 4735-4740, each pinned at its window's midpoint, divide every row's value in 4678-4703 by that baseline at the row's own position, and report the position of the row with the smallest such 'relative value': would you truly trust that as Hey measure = 4679.0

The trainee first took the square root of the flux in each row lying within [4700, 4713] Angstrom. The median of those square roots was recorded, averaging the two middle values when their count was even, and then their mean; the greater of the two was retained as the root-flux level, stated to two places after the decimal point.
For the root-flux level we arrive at 6.01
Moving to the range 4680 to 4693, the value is 6.03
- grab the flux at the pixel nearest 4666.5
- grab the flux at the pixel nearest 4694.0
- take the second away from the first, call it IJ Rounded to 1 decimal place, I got -1.2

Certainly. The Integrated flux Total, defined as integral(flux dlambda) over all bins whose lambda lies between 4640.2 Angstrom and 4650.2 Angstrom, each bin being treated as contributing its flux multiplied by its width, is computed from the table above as 356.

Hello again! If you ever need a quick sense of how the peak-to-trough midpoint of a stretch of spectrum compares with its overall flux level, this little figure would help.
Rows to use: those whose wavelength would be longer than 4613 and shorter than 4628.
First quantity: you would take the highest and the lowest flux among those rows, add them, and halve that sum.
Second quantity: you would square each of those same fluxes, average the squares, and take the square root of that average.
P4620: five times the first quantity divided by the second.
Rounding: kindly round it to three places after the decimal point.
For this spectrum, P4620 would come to 5.000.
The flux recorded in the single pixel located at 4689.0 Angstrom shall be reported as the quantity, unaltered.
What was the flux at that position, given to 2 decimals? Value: 36.55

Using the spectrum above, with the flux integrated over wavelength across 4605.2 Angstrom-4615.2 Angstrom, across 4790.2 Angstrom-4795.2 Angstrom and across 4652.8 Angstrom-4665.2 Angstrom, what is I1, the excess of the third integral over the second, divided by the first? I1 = 0.7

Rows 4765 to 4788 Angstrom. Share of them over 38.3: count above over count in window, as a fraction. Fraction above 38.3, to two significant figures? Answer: 0.56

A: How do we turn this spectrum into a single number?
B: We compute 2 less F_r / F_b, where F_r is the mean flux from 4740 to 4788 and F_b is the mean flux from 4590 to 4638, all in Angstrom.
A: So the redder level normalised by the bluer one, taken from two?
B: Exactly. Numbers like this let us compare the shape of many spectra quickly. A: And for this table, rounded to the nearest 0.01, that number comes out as 0.99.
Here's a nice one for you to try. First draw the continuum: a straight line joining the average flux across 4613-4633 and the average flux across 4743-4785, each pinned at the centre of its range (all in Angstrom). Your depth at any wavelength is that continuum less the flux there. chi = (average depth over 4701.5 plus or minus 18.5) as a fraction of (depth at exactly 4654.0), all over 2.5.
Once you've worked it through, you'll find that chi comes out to 0.38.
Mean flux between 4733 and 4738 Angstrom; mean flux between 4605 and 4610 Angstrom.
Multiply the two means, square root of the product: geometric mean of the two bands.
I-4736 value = 37.5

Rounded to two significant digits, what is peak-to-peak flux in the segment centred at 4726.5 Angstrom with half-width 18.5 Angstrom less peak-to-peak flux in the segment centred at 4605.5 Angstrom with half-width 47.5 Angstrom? -1.0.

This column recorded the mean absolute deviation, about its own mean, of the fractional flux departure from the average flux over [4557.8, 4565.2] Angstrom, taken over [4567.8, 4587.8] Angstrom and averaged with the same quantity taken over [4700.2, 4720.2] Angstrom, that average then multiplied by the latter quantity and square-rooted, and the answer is 0.021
